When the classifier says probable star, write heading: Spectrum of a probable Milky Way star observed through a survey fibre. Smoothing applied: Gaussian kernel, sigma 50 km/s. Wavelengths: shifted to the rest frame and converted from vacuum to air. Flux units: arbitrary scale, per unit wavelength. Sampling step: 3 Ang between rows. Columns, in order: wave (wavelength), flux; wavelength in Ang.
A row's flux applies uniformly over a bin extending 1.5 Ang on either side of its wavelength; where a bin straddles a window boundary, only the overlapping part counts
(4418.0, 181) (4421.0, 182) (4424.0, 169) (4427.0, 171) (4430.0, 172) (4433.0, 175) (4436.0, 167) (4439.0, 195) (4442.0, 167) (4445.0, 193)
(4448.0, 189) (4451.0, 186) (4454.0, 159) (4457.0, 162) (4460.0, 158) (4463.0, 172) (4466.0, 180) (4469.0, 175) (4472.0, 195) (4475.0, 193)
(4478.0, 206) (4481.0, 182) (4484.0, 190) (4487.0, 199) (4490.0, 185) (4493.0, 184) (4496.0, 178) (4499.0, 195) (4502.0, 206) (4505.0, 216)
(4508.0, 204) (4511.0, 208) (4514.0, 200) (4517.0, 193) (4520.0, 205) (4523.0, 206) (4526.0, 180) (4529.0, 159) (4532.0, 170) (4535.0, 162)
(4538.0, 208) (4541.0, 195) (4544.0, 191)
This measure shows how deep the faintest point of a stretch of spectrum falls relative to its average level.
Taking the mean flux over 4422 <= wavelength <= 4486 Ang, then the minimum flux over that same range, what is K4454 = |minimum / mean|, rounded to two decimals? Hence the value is 0.88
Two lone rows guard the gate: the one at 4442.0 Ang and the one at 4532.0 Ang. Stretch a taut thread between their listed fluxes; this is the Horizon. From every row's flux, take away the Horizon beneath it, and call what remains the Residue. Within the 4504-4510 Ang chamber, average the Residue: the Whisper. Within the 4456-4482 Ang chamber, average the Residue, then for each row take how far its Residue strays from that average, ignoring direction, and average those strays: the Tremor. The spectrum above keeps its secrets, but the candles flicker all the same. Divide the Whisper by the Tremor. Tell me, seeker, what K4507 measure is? 3.4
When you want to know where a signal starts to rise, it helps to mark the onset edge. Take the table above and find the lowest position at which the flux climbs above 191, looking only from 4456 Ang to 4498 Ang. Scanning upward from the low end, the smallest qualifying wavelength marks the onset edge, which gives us 4472.0 Ang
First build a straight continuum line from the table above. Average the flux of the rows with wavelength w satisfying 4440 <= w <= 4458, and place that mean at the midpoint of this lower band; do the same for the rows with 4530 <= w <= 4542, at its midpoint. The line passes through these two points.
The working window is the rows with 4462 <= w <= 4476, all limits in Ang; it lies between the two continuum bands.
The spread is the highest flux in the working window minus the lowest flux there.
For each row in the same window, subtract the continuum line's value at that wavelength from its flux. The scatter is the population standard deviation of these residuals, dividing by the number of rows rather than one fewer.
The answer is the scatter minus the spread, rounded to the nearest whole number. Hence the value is -14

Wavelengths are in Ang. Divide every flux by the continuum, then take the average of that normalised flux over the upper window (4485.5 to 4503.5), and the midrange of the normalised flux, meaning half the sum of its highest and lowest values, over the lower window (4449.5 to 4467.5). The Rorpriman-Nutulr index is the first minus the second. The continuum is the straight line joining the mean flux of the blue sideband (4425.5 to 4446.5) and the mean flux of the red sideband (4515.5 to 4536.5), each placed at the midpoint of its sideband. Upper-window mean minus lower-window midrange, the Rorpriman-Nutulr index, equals 0.09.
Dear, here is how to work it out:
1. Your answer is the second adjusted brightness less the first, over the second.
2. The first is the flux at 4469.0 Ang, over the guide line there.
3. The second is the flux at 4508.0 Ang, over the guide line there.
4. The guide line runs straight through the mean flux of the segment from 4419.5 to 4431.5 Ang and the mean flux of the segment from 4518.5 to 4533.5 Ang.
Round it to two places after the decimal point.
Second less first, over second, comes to 0.12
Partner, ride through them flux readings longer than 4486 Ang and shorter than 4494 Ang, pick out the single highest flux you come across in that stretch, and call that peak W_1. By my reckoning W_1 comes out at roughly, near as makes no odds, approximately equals 199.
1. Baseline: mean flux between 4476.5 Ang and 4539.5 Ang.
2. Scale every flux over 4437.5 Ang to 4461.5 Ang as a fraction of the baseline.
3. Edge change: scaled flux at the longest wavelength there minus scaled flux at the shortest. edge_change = -0.19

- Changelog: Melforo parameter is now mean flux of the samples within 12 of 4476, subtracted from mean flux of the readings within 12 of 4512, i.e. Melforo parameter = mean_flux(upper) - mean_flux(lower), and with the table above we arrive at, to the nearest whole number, 15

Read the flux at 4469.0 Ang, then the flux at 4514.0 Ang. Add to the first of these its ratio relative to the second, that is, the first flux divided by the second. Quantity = 176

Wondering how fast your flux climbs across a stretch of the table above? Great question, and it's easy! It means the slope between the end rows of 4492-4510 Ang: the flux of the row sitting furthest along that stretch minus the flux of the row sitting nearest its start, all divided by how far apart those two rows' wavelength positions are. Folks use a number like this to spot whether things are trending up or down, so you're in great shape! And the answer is 1.3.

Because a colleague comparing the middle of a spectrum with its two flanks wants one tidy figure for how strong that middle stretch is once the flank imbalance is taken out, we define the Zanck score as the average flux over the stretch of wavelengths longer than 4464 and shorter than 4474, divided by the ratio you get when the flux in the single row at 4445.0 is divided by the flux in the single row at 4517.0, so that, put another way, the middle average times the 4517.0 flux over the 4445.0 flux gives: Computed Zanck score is 183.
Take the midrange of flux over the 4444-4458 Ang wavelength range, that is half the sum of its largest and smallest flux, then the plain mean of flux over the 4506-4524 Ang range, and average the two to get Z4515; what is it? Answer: 189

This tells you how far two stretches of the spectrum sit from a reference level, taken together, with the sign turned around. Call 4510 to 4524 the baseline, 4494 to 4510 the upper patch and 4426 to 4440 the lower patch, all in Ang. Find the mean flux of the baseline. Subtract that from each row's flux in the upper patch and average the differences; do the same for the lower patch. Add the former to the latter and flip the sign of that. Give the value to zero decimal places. 29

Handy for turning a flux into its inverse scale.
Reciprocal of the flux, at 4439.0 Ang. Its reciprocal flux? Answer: 0.0051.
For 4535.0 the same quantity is 0.0062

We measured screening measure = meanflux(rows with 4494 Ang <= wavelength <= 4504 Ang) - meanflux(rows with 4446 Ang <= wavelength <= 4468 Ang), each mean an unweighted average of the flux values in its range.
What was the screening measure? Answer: 21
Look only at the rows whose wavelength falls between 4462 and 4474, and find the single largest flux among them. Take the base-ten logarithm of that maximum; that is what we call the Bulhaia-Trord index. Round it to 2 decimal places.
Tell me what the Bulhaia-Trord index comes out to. 2.29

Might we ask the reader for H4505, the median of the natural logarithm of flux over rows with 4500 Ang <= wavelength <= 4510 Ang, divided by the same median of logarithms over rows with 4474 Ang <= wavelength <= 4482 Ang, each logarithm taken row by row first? 1.01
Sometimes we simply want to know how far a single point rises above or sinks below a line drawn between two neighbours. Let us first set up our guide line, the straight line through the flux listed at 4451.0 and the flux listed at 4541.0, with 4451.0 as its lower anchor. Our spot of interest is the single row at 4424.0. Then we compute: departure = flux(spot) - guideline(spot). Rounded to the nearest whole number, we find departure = -14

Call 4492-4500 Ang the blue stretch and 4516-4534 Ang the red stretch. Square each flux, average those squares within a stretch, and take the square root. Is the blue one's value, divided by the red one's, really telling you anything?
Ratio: 1.00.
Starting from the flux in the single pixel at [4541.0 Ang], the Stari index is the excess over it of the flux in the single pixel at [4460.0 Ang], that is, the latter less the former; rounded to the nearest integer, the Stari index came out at -37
